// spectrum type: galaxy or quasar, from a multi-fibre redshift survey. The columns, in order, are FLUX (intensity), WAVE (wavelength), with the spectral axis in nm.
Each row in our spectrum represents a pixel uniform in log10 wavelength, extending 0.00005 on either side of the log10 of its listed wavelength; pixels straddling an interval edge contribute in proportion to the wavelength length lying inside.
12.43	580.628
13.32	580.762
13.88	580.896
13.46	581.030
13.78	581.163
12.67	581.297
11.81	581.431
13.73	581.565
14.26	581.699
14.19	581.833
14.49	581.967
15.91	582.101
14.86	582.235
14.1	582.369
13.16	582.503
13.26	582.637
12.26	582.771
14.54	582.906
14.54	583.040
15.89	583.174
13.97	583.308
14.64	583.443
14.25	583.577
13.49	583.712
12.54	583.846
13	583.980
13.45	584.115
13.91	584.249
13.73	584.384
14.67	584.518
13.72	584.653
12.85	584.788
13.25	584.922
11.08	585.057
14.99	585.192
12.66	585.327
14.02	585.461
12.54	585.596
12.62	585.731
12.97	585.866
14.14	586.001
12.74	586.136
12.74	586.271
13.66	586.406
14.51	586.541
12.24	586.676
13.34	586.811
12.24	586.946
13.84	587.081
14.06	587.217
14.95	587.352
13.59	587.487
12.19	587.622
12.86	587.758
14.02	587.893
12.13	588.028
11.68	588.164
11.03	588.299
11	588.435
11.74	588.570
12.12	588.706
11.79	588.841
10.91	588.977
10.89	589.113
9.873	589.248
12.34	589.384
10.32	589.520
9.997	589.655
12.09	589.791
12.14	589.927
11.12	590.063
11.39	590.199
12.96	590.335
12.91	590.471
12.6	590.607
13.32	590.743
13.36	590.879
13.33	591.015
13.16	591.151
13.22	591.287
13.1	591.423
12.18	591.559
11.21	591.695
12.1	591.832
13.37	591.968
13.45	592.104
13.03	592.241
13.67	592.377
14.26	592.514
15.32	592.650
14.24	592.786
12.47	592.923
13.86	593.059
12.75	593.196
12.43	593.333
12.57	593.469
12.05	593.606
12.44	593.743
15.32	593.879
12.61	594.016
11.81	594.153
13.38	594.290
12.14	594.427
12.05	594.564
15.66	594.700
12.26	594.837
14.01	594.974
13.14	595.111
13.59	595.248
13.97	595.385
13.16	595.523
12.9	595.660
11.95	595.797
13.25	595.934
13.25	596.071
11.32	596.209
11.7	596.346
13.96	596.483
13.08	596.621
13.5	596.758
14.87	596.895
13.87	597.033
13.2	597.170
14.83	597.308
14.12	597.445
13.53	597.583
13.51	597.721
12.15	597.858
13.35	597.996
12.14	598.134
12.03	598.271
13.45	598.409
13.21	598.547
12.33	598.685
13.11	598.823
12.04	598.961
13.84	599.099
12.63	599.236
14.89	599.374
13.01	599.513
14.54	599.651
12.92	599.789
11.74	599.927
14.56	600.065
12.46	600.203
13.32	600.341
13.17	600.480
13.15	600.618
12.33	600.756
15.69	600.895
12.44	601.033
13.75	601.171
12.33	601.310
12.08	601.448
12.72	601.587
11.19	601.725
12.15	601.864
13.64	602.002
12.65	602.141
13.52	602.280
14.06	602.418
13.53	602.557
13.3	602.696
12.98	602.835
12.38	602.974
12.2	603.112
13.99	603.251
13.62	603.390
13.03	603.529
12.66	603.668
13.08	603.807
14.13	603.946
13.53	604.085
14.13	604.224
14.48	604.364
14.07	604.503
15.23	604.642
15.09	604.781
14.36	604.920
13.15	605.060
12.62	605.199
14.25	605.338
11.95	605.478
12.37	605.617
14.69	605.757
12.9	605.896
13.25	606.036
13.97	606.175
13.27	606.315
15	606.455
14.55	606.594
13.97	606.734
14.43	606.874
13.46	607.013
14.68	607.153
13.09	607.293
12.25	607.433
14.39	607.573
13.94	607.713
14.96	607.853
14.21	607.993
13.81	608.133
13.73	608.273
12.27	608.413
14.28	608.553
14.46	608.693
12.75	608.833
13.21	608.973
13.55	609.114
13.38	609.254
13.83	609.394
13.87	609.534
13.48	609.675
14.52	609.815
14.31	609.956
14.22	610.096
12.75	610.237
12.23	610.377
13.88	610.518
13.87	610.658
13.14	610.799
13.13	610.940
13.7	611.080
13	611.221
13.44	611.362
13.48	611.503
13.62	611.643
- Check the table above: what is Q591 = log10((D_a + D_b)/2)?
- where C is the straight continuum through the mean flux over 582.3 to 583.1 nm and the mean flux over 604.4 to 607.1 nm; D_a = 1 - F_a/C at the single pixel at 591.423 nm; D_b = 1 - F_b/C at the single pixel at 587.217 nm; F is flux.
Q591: -2.1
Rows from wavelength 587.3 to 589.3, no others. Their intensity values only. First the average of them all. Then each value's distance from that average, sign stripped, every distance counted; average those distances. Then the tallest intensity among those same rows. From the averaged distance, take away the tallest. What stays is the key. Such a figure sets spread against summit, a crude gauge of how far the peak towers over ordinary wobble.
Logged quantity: -14.0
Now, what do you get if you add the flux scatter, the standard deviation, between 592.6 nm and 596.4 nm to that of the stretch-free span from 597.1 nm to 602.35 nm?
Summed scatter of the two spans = 2.1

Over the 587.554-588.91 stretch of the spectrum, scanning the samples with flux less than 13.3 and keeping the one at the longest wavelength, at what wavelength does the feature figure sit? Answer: 588.841 nm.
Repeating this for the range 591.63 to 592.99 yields 592.923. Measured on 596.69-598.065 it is 597.858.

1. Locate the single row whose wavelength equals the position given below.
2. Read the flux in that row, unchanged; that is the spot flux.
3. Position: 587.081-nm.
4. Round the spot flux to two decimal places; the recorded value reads 13.84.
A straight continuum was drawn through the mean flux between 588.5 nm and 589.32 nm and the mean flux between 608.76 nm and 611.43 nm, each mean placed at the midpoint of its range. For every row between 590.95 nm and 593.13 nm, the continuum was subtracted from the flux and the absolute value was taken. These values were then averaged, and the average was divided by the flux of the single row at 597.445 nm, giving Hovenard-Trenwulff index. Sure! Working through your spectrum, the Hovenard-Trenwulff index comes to 0.12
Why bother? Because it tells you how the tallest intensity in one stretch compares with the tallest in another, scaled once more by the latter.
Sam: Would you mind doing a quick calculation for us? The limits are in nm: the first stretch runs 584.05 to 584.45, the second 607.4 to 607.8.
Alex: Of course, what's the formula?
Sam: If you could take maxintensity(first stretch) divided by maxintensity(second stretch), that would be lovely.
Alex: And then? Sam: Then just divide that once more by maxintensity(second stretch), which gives 0.067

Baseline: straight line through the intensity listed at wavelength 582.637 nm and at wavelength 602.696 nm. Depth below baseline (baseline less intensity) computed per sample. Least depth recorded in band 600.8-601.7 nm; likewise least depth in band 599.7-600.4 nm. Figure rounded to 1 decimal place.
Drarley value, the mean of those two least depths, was -1.8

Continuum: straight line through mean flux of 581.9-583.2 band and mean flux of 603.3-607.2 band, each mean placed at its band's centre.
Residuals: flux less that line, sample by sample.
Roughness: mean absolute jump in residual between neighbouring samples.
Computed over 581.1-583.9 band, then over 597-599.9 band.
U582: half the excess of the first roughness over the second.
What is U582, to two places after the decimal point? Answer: -0.09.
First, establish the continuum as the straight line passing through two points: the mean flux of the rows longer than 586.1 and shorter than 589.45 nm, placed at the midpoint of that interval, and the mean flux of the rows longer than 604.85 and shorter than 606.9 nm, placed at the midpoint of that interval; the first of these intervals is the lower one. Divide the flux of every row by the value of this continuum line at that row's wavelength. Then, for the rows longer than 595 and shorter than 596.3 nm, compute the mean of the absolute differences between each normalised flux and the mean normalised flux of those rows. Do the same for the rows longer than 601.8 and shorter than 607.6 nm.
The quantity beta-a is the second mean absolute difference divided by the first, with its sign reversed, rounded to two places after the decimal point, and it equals -1.14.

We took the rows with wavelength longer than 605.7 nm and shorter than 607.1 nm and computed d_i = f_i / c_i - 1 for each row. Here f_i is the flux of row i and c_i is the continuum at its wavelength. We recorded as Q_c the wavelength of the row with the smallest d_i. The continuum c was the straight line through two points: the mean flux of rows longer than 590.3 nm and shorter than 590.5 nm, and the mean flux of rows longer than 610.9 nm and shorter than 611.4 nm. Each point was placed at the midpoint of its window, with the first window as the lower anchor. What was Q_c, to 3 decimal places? 605.896 nm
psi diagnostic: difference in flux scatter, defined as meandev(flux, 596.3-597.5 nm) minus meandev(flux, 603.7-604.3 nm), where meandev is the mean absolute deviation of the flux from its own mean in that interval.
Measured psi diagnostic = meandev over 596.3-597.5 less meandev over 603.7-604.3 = 0.31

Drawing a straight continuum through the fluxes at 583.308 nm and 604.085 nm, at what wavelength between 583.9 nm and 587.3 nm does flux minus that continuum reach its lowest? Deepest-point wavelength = 585.057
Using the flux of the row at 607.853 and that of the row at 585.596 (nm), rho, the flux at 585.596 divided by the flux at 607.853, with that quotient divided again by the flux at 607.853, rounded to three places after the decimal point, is 0.056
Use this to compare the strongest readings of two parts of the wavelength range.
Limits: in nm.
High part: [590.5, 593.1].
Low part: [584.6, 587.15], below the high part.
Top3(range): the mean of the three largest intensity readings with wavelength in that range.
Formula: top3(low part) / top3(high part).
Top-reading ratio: 1.00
